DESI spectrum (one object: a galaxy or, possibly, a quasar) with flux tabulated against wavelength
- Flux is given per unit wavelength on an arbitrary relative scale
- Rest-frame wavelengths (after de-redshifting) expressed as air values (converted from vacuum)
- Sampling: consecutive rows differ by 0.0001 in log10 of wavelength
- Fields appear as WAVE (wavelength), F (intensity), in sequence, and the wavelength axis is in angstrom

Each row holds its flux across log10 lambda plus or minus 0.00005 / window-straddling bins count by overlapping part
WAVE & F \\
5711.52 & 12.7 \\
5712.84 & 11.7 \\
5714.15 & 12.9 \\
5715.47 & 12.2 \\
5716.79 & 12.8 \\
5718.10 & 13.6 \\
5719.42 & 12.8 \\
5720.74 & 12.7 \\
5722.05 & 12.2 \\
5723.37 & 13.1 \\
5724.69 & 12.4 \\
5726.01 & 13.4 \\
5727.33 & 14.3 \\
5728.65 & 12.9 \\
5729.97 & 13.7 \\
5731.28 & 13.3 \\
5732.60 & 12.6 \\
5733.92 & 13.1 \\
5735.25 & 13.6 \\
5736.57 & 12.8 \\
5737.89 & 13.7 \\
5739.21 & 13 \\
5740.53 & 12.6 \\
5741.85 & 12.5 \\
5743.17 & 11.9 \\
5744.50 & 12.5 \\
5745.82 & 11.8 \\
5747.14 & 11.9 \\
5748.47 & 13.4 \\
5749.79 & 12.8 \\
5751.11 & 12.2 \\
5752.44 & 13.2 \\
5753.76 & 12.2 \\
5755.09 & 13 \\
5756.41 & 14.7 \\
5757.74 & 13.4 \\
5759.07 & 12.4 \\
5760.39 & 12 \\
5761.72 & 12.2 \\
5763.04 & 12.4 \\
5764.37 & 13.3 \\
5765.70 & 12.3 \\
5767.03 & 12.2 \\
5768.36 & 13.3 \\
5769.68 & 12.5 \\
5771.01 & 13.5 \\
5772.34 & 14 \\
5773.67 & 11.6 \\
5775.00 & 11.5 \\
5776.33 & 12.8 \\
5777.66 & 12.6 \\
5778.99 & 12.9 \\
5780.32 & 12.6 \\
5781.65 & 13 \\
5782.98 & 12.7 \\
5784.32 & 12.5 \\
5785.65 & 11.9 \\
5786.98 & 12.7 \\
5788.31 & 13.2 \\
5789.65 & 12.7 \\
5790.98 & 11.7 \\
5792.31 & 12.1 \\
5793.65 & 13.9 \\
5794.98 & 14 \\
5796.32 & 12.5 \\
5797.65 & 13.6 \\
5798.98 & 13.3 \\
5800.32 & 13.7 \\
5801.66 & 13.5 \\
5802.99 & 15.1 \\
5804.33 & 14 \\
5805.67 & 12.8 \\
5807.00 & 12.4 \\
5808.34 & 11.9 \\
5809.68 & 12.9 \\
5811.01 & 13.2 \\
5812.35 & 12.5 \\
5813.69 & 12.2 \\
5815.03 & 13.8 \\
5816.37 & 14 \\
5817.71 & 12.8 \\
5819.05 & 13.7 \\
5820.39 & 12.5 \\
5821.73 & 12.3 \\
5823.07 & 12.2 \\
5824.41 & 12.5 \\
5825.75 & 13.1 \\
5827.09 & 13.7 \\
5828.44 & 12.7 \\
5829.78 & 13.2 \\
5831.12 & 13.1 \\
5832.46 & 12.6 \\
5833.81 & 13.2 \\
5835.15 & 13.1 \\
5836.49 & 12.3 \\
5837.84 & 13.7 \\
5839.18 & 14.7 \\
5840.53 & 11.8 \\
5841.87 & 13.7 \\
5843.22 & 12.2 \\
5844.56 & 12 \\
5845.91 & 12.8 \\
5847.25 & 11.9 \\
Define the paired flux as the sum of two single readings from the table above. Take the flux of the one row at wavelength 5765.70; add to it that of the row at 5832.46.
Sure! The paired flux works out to 24.9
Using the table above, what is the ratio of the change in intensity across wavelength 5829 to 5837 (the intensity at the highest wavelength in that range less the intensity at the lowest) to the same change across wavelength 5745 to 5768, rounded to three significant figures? -2.25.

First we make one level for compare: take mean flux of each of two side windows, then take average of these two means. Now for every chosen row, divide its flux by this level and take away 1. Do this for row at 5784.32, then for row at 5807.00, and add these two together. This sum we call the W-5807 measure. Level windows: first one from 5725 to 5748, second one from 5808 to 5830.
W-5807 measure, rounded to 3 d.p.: -0.071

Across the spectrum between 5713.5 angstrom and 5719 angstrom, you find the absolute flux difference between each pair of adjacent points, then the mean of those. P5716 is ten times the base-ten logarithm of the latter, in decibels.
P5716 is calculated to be -1.5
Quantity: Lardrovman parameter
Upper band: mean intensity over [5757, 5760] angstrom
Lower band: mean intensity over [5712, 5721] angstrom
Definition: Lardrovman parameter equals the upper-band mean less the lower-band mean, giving 0.2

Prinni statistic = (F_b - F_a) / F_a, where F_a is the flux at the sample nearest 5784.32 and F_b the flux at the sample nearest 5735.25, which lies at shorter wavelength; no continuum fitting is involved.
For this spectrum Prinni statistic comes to 0.09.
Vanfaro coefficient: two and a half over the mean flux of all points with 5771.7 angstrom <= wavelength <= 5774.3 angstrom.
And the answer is 0.195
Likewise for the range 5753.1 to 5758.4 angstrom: 0.188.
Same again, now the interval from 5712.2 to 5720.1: 0.197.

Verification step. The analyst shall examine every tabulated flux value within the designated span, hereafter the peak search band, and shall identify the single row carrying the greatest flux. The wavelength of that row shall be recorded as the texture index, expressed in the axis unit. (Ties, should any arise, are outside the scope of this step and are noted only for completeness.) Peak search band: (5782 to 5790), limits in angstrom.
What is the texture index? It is 5788.31 angstrom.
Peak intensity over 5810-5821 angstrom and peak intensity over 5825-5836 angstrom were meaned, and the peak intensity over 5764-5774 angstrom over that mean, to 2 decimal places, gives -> 1.01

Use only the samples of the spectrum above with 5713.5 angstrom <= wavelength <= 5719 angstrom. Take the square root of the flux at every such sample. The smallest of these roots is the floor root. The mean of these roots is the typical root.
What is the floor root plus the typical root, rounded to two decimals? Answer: 7.08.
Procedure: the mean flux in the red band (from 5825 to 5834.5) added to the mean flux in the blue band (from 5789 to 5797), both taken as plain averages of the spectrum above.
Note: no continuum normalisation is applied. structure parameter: 25.90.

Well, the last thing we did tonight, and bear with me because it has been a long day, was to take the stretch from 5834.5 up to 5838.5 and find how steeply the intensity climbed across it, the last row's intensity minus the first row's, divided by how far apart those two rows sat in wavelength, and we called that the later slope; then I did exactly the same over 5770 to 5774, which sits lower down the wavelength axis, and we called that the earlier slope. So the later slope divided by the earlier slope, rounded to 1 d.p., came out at -0.3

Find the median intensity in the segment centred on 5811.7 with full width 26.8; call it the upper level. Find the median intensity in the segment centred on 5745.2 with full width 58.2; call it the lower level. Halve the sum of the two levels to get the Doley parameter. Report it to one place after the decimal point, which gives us 12.8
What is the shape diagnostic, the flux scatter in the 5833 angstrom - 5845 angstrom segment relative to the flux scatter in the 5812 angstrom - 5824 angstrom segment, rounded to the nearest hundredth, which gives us 1.31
